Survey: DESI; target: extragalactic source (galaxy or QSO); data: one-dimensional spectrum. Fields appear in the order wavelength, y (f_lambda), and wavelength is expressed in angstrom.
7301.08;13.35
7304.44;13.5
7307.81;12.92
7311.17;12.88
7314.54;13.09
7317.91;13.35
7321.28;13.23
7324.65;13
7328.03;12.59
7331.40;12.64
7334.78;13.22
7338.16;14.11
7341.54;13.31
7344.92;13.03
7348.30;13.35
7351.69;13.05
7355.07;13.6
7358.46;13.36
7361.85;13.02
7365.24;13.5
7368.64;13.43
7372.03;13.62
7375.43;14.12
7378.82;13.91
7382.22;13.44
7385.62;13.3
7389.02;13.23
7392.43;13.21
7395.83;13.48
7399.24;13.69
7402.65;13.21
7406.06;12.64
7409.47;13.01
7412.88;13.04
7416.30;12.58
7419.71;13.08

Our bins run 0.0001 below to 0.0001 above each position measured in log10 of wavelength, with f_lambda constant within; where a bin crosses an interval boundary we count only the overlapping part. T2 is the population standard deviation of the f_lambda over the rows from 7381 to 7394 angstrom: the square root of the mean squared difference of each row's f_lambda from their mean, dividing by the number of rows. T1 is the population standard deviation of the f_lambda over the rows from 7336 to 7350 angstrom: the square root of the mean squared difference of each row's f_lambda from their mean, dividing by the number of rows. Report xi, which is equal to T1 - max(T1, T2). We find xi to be 0.000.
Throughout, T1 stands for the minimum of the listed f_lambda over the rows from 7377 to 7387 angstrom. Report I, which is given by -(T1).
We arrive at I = -13.3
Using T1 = 13.3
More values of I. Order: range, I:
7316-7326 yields -13.0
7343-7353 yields -13.0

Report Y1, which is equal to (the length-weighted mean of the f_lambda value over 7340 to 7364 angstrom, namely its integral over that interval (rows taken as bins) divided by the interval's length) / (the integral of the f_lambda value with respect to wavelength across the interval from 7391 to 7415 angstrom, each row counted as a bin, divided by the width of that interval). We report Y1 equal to 1.01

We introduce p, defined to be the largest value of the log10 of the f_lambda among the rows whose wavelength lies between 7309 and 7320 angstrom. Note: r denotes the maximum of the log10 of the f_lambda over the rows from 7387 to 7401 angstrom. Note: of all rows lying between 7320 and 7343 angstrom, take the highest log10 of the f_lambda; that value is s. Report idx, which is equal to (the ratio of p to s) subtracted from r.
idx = 0.157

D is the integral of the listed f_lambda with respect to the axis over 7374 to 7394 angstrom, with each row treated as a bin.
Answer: 271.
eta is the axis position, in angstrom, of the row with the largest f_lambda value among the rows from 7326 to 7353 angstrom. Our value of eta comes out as 7338.16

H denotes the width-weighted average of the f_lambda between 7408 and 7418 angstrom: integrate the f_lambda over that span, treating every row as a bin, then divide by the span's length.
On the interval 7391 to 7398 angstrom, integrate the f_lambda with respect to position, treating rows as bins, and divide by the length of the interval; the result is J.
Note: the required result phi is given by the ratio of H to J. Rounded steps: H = 12.9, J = 13.4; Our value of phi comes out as 0.96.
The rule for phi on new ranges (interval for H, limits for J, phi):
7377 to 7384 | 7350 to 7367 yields 1.03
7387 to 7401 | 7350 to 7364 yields 1.01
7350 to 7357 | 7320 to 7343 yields 1.01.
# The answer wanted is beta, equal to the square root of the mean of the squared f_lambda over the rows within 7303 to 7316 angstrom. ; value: 13.10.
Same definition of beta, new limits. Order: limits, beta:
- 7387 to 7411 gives 13.21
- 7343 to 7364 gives 13.24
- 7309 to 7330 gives 13.03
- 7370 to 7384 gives 13.77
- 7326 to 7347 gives 13.16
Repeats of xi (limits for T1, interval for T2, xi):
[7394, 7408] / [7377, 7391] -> 0.000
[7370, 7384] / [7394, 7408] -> -0.132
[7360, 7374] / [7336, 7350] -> -0.175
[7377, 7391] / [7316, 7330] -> -0.025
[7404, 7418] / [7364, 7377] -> -0.061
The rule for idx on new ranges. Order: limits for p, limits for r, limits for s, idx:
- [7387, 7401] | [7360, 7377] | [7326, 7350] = 0.161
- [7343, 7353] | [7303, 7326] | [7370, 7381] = 0.152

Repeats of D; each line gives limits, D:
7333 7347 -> 188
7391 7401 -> 135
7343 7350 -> 92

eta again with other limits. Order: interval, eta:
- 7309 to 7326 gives 7317.91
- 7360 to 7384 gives 7375.43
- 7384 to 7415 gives 7399.24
